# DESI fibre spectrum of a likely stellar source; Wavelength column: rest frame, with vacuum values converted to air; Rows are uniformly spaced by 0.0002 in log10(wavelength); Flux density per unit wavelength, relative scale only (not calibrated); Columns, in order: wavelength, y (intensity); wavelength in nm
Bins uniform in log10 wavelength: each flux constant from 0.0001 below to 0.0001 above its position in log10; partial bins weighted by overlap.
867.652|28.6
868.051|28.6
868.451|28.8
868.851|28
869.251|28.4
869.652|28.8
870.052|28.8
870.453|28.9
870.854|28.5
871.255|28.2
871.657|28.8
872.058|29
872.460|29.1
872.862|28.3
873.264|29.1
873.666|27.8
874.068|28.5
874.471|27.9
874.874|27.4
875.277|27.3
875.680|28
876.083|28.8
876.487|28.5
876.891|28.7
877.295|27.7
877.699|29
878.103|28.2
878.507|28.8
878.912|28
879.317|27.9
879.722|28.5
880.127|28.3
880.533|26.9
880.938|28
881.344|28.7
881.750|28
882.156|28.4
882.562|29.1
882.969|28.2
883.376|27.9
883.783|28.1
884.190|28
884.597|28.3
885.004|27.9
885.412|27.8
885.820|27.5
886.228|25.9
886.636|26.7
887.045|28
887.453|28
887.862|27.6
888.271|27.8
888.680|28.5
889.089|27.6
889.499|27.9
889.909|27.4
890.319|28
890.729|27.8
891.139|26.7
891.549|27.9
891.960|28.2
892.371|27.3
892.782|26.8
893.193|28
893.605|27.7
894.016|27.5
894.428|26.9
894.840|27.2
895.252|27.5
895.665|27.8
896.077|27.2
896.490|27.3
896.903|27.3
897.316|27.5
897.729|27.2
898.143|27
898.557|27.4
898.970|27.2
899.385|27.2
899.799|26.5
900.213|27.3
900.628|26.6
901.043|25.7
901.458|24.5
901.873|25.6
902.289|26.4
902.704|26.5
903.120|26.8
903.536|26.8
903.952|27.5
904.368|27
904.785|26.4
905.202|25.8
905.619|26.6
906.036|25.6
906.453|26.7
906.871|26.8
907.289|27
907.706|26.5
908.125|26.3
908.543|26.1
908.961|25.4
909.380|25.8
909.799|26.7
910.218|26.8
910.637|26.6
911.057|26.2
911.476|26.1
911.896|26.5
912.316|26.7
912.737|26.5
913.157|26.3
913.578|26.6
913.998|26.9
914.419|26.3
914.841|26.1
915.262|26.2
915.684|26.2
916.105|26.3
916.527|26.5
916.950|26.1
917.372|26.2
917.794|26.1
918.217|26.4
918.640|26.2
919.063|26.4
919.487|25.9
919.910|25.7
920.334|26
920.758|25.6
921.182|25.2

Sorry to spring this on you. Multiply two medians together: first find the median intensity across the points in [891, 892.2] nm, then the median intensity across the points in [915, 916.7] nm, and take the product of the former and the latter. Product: 732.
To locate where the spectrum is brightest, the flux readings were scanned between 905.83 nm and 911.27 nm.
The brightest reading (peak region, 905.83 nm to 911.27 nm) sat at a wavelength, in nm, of 907.289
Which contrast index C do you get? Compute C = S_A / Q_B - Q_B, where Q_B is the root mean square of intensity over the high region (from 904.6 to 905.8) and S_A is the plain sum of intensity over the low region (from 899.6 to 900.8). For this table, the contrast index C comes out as -23.2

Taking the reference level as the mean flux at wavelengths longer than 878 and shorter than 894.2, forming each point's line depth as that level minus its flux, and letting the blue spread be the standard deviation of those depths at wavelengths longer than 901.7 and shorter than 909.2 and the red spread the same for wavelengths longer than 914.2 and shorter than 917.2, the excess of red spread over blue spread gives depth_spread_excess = -0.4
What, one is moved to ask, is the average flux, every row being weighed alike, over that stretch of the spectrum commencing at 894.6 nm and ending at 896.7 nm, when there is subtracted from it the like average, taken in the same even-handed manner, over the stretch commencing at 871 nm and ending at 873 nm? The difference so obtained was -1.3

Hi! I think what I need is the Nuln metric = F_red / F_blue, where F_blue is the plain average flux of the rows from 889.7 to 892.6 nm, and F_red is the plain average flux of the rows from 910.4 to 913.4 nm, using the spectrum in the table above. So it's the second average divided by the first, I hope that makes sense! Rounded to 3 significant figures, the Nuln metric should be 0.957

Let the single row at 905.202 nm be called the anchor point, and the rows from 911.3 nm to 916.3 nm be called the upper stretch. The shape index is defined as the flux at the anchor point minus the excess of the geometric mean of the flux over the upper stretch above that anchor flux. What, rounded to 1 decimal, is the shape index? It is 25.2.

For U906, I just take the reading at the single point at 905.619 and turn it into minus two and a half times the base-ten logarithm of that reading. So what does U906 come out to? -3.56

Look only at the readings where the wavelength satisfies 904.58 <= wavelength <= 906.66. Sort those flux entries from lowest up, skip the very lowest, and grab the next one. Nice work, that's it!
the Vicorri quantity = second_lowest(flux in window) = 25.8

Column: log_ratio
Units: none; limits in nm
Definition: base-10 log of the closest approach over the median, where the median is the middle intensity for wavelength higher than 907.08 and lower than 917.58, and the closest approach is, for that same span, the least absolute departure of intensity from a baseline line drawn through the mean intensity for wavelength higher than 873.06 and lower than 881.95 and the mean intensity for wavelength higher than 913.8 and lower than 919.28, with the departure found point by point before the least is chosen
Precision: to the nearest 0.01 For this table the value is -3.22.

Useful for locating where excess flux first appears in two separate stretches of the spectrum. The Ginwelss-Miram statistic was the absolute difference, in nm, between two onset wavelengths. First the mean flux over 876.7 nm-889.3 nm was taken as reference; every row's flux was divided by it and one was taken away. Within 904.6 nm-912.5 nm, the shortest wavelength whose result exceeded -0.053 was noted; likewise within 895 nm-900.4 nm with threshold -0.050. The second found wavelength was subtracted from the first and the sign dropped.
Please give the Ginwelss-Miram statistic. 10.37 nm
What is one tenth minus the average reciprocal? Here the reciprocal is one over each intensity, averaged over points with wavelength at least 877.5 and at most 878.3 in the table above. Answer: 0.0650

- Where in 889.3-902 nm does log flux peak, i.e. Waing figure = 891.960 nm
